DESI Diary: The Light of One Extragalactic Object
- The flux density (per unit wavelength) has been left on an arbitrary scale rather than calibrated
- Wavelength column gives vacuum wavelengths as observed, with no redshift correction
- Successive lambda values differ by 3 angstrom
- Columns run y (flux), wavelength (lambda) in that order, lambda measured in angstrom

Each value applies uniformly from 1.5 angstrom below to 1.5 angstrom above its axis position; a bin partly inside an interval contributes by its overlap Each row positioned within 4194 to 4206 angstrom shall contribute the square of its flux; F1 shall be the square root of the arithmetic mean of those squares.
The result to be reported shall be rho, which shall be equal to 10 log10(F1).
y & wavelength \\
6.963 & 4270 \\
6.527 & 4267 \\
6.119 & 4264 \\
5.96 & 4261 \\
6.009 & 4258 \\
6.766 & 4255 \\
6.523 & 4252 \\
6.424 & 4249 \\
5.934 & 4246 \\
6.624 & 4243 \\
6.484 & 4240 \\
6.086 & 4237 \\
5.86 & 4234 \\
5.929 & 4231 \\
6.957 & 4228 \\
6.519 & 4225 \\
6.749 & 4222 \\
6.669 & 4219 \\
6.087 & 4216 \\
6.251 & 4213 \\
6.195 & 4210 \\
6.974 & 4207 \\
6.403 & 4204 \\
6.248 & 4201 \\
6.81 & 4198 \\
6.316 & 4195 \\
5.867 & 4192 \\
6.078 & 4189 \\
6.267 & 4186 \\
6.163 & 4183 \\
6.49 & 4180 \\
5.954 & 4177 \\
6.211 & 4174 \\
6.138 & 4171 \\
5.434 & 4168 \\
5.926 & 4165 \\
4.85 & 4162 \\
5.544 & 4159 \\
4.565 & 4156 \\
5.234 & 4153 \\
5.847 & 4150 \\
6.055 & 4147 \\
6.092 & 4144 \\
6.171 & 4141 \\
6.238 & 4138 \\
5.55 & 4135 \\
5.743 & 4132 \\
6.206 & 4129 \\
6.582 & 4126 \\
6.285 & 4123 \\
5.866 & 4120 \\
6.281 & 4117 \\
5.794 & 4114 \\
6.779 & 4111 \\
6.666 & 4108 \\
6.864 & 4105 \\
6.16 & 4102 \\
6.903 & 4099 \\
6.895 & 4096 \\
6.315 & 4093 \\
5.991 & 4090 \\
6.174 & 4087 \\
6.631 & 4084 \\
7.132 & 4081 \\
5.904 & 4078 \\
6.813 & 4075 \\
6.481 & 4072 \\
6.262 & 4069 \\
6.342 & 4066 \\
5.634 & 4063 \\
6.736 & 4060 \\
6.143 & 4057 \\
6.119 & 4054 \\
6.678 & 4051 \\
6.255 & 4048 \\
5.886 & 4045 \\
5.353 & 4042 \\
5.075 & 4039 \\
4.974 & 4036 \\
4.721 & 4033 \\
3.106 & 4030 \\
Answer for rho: 8.09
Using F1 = 6.4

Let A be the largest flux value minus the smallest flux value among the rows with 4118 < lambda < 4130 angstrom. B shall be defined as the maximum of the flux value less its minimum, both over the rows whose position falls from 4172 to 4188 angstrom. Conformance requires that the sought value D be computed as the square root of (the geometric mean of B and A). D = 0.79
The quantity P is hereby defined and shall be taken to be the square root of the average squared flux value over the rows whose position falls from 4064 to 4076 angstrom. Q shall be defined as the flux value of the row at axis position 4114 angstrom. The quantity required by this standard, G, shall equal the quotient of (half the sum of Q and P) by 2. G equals 3.07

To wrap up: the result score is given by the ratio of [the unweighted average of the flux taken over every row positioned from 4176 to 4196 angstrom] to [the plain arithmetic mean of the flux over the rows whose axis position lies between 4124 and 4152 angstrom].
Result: 1.02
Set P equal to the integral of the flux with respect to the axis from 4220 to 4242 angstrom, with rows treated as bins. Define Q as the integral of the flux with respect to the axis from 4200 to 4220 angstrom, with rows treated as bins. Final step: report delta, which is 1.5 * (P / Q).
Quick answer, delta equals 1.65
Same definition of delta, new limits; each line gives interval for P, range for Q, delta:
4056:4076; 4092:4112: 1.43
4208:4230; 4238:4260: 1.53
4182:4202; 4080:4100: 1.43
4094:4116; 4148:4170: 1.83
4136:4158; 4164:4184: 1.57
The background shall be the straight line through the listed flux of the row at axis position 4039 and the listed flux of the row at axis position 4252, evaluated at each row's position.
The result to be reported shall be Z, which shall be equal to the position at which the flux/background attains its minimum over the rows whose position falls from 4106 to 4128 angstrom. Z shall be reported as 4114 angstrom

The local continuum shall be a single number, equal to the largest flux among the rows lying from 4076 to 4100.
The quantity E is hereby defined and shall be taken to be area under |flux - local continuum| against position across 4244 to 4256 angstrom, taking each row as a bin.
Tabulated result 9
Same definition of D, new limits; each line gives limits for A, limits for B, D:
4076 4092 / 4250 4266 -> 1.00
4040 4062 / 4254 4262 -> 1.03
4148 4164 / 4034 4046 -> 1.04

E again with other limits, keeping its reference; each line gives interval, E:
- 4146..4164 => 32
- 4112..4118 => 6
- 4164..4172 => 11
